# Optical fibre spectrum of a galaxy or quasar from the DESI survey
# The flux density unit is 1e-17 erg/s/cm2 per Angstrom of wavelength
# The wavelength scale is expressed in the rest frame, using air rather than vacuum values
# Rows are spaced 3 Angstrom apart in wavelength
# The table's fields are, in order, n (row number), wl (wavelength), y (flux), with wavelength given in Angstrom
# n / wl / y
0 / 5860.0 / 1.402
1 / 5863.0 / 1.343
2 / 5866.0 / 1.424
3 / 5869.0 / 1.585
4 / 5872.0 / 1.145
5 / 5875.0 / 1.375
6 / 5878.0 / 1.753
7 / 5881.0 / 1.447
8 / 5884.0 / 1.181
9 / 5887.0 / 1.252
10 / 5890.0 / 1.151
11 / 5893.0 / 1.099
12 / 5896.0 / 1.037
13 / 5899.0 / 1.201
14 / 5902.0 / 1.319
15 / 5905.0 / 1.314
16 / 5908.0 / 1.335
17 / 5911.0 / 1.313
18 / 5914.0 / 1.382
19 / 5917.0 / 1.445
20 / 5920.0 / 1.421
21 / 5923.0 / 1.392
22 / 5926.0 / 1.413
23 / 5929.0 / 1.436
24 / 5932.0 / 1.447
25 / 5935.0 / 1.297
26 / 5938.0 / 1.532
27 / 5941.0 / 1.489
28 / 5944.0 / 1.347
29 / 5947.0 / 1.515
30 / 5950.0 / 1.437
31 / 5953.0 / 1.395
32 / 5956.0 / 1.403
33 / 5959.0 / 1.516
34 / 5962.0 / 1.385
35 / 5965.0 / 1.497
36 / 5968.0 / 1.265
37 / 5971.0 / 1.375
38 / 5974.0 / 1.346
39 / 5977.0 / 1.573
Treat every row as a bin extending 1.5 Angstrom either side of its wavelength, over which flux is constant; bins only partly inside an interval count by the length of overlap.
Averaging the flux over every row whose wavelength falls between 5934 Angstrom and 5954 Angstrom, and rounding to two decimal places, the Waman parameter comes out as 1.43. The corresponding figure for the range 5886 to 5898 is 1.13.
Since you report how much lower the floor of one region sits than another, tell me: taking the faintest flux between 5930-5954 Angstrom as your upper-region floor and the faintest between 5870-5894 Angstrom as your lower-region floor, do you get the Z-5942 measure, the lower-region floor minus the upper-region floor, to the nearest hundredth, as -0.20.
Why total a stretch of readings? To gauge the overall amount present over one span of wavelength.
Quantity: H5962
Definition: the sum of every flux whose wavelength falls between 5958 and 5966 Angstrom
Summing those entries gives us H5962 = 4.40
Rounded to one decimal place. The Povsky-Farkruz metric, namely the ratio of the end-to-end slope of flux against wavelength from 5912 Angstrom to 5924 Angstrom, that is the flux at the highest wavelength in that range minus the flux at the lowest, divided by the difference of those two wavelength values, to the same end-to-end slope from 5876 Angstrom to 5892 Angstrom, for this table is 0.0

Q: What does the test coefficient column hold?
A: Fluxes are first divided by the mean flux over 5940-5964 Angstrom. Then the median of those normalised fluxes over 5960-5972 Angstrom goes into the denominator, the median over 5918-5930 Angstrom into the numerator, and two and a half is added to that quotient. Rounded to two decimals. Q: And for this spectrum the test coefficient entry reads 3.53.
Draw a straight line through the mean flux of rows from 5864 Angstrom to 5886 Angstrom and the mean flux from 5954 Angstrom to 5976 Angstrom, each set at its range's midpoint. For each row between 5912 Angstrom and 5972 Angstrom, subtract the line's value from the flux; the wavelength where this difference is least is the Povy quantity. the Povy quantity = 5968.0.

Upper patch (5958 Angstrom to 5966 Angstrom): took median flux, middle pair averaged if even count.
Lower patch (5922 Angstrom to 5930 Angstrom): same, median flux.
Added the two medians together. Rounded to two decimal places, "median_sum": 2.91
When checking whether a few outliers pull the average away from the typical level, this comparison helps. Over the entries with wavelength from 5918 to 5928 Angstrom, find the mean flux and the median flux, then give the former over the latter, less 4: -3.00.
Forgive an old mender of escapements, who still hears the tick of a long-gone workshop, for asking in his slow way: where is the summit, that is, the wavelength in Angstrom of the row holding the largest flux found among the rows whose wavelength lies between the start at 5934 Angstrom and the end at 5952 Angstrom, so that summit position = 5938.0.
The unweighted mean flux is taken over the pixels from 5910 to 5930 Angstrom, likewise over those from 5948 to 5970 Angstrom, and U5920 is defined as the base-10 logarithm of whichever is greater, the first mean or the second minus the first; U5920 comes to 0.15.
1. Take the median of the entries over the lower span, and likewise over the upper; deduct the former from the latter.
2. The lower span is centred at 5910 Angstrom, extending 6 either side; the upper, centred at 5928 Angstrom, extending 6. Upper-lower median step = 0.10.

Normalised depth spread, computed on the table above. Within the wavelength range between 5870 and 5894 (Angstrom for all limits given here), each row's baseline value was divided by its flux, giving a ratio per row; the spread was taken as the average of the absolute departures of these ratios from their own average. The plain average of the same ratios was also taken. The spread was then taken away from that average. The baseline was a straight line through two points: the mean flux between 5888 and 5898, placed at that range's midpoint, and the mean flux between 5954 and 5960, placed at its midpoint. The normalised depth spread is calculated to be 0.71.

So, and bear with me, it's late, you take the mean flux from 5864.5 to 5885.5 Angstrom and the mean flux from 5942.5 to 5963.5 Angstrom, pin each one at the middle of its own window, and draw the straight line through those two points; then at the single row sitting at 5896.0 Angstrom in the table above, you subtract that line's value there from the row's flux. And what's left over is -0.38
